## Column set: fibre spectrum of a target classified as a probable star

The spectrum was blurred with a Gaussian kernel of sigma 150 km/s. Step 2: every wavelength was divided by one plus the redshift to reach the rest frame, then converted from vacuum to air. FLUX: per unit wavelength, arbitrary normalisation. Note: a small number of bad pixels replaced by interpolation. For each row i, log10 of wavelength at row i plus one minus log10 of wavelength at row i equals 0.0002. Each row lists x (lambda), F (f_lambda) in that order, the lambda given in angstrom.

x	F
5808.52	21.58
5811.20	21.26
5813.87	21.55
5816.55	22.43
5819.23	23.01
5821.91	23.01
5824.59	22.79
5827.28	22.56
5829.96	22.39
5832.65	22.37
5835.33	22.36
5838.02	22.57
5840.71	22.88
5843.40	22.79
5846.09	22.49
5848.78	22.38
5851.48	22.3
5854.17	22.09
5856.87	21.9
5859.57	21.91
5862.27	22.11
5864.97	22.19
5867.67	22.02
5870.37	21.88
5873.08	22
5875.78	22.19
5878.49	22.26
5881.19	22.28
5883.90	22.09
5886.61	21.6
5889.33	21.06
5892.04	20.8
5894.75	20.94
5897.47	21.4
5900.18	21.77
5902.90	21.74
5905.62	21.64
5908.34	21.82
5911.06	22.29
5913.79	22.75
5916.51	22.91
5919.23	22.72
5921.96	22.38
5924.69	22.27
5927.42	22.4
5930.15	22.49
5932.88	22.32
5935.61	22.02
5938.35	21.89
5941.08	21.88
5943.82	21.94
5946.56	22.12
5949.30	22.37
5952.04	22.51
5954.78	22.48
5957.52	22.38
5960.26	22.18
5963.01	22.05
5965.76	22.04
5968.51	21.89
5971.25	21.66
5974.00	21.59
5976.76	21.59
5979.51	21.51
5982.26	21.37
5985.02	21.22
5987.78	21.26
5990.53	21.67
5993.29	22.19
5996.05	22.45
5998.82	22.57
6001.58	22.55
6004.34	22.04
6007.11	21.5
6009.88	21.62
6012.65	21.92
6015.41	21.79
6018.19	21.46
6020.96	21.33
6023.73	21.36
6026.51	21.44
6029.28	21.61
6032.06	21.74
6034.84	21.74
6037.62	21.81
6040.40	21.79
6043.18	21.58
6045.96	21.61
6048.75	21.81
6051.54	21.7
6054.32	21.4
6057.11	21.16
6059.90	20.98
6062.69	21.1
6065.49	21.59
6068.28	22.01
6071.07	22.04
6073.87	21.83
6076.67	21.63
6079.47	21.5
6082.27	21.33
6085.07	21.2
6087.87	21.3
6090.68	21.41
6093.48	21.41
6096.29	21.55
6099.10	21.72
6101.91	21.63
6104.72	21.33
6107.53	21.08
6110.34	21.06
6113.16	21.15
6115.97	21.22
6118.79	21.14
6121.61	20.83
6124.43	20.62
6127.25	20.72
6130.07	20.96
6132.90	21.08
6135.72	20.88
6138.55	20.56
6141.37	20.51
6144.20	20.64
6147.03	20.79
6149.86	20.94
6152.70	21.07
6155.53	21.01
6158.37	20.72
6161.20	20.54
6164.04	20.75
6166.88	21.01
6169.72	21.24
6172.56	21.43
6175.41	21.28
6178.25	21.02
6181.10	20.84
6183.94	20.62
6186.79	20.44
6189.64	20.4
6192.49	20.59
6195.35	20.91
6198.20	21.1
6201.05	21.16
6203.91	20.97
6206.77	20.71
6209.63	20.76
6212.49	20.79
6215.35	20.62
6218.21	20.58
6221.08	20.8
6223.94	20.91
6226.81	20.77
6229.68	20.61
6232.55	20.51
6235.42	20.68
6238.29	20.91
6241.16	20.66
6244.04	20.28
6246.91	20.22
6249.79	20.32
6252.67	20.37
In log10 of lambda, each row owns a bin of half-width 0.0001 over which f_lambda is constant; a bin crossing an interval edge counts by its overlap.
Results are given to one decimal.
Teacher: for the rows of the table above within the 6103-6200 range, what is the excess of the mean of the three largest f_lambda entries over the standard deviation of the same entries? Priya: 21.1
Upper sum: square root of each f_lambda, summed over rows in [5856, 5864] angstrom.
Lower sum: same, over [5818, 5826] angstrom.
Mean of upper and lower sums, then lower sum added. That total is 28.6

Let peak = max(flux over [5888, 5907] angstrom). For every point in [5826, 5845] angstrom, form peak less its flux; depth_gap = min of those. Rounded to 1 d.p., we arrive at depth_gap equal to -1.1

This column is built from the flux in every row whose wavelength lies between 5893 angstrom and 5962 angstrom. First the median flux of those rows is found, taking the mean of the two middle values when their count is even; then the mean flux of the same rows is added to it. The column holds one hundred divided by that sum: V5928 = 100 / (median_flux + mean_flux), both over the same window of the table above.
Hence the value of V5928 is 2.25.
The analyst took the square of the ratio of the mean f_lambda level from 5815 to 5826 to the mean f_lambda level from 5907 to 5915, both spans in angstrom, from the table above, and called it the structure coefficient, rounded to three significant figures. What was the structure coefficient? 1.05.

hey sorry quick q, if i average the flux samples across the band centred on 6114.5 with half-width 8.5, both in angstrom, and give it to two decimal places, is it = 21.08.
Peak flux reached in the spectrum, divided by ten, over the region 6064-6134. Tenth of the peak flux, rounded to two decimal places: 2.20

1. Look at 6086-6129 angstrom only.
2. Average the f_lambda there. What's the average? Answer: 21.2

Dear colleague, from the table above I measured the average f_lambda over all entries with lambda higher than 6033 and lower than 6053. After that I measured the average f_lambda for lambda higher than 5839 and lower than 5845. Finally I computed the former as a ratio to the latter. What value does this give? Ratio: 0.95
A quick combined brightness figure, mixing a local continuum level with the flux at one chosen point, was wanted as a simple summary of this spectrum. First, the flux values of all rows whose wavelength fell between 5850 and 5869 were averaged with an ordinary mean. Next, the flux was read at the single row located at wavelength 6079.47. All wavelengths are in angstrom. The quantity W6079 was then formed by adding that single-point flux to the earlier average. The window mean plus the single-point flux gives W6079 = 43.57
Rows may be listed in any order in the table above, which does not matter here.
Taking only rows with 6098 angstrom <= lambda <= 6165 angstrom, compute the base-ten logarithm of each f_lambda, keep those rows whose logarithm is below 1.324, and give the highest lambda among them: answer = 6164.04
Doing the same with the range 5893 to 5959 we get 5894.75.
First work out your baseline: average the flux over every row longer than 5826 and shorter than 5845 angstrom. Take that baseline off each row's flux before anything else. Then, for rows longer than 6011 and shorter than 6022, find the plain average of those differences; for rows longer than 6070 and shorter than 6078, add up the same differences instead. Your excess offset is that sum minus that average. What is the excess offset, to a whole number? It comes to -1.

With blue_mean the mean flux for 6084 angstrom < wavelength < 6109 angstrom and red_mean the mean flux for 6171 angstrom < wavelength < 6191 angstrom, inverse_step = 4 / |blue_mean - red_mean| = 7.4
